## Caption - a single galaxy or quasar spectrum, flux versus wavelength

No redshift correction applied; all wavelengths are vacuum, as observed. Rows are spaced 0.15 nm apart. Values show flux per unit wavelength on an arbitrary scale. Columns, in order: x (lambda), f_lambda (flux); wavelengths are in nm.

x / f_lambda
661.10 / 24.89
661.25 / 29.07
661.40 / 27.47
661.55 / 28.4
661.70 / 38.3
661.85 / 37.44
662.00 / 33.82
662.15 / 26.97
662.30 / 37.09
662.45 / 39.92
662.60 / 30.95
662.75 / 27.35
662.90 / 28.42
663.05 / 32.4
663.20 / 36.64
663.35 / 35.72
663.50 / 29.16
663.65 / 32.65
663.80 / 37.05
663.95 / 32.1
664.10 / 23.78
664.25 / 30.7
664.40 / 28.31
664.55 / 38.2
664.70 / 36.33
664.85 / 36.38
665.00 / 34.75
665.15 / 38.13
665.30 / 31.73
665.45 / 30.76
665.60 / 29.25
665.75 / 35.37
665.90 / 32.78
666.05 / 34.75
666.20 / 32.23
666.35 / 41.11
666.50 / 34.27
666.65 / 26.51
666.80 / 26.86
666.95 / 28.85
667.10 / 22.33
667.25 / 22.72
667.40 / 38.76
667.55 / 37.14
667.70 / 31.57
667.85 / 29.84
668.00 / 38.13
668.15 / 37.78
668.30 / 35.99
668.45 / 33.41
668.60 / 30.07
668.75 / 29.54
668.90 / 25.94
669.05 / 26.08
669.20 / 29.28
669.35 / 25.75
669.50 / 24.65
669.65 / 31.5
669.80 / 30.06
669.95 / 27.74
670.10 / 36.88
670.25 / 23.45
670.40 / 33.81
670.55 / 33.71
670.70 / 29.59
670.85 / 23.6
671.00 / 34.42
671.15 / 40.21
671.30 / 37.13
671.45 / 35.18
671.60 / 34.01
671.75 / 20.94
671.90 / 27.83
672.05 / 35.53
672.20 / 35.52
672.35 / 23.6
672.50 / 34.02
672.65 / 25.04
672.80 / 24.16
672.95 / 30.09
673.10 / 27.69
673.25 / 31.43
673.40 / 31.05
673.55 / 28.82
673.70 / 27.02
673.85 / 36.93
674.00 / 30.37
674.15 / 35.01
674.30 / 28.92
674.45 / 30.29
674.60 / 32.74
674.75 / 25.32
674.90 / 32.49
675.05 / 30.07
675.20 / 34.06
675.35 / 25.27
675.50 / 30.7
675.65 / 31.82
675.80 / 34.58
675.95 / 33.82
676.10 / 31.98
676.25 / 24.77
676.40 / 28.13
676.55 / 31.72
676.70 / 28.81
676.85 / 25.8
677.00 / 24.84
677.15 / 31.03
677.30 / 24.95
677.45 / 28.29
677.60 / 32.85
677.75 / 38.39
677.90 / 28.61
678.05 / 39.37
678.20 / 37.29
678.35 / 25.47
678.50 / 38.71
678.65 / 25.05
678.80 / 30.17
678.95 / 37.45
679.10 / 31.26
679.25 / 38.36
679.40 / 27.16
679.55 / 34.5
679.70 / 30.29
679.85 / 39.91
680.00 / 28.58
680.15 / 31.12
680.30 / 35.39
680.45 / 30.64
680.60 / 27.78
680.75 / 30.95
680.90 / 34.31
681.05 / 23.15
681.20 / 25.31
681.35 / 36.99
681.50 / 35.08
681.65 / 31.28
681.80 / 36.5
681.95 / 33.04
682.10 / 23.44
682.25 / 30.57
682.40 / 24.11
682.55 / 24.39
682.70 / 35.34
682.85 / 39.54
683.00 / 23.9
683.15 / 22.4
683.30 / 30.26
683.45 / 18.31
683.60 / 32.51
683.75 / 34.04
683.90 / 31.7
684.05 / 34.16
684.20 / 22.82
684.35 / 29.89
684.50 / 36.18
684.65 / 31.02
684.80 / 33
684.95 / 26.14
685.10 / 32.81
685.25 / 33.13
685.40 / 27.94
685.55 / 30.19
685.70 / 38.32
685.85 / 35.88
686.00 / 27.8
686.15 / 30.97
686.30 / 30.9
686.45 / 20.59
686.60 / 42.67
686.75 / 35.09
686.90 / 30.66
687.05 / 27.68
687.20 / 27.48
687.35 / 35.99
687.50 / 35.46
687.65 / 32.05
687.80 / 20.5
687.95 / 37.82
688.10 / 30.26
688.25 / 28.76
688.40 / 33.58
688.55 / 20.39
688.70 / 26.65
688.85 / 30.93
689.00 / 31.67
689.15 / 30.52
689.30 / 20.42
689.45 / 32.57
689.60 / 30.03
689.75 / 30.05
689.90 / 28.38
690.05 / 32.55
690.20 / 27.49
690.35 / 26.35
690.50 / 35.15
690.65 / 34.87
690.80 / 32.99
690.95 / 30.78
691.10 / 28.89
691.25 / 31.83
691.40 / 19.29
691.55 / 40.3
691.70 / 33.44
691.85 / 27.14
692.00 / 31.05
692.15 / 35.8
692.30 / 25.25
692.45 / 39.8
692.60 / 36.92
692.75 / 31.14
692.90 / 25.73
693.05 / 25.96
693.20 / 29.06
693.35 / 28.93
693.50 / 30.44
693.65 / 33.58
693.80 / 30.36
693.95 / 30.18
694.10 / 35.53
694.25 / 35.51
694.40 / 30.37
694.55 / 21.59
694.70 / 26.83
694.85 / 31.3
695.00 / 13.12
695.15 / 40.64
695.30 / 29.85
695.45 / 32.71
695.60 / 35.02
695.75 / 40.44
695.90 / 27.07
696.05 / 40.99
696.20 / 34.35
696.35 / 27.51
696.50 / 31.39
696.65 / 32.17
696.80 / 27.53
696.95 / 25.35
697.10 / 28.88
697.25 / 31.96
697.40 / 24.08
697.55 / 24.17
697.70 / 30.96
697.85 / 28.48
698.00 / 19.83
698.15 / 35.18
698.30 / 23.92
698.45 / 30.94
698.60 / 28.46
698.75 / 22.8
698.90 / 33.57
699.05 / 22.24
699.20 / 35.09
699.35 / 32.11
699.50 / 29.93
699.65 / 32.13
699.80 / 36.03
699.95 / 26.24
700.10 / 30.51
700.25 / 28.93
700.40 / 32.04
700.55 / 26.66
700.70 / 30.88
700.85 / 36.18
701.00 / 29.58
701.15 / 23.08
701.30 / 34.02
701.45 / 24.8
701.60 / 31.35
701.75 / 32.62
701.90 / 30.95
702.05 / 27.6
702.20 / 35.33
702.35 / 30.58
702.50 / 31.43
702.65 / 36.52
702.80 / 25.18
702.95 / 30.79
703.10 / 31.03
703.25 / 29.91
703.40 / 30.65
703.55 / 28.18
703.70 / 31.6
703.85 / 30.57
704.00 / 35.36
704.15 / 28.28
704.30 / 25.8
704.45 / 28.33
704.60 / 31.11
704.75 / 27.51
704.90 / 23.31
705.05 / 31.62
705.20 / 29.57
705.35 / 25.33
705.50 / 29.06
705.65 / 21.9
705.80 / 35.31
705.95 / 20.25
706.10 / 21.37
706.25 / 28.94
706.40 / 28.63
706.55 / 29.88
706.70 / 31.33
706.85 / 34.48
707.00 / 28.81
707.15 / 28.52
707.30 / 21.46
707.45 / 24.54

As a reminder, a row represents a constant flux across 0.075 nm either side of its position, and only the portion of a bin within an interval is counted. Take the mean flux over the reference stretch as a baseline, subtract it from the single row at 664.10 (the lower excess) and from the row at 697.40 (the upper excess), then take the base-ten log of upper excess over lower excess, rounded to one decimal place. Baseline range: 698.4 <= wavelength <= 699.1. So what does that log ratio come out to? 0.0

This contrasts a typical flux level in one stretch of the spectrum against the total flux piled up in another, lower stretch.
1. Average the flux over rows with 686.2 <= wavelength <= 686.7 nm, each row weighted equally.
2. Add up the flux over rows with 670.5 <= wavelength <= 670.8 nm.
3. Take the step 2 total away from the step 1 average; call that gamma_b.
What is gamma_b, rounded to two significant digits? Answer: -32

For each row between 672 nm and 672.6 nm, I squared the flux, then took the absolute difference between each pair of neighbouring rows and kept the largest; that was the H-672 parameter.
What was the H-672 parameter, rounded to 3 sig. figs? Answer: 705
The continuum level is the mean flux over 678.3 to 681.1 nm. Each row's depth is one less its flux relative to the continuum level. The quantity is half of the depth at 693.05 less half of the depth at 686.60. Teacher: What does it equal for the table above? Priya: 0.26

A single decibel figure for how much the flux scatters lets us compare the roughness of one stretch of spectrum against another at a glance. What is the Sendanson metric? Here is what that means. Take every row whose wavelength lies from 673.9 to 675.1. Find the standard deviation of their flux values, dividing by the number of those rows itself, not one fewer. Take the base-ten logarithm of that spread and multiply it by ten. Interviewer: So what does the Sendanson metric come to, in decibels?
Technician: 4.33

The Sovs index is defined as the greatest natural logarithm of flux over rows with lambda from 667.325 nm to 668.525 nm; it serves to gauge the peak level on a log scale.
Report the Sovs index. 3.66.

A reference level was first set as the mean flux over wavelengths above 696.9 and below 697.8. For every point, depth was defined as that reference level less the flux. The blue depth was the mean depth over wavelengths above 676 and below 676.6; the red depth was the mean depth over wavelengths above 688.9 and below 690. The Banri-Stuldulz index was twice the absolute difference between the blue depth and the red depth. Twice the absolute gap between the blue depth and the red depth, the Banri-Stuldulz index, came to 0.1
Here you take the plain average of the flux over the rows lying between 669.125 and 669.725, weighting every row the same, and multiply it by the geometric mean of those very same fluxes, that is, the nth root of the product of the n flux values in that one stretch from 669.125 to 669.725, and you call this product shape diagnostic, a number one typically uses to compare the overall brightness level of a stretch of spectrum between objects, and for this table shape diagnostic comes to 769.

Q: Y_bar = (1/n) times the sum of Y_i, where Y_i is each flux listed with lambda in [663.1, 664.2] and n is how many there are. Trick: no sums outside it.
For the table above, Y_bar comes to 32.4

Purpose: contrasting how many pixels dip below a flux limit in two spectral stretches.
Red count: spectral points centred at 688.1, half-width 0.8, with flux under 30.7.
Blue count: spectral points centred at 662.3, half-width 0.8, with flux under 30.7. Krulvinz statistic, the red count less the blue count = 1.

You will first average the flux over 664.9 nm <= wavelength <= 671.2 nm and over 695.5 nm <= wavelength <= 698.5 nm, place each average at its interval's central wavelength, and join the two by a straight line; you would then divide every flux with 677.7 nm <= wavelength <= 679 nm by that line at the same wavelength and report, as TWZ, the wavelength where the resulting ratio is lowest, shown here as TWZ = 678.65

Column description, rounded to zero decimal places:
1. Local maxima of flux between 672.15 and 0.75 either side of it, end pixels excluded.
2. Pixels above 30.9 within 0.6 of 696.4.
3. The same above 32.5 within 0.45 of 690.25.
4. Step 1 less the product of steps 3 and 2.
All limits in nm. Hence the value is -10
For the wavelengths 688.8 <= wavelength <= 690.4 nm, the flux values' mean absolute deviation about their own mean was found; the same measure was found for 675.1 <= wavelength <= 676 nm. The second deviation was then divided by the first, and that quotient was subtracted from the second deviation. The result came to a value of 1.5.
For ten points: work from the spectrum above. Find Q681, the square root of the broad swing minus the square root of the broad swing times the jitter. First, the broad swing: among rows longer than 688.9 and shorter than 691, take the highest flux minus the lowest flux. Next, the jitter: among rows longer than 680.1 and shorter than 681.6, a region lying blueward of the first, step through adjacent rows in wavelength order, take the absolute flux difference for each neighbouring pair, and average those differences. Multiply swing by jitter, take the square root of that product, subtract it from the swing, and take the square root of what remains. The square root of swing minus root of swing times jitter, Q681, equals 2.5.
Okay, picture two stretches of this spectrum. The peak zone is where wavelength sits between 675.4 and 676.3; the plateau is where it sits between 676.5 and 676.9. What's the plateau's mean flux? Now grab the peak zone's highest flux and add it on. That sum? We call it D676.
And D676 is 63.4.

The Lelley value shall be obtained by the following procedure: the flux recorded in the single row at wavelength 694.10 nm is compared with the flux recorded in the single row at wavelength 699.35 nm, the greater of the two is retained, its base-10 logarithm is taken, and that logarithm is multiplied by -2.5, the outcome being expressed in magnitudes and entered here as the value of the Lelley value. -3.88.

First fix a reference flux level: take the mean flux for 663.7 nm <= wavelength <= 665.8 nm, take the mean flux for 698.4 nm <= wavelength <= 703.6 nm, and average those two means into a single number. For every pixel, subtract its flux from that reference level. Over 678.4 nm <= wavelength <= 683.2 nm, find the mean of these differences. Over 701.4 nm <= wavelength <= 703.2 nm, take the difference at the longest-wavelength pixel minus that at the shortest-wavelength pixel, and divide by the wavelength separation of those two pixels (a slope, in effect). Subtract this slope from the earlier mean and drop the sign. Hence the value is 4.3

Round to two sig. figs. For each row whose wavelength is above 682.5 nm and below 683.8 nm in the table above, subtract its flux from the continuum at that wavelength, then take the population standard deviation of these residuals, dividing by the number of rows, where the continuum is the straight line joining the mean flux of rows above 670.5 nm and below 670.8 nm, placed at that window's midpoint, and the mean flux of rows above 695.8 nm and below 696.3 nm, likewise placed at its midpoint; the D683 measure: 6.6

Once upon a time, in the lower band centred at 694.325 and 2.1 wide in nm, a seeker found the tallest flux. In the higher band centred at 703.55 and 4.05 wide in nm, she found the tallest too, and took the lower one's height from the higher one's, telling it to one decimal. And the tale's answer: -4.1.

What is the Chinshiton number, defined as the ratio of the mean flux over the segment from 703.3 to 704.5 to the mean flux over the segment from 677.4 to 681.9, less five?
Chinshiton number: -4.08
